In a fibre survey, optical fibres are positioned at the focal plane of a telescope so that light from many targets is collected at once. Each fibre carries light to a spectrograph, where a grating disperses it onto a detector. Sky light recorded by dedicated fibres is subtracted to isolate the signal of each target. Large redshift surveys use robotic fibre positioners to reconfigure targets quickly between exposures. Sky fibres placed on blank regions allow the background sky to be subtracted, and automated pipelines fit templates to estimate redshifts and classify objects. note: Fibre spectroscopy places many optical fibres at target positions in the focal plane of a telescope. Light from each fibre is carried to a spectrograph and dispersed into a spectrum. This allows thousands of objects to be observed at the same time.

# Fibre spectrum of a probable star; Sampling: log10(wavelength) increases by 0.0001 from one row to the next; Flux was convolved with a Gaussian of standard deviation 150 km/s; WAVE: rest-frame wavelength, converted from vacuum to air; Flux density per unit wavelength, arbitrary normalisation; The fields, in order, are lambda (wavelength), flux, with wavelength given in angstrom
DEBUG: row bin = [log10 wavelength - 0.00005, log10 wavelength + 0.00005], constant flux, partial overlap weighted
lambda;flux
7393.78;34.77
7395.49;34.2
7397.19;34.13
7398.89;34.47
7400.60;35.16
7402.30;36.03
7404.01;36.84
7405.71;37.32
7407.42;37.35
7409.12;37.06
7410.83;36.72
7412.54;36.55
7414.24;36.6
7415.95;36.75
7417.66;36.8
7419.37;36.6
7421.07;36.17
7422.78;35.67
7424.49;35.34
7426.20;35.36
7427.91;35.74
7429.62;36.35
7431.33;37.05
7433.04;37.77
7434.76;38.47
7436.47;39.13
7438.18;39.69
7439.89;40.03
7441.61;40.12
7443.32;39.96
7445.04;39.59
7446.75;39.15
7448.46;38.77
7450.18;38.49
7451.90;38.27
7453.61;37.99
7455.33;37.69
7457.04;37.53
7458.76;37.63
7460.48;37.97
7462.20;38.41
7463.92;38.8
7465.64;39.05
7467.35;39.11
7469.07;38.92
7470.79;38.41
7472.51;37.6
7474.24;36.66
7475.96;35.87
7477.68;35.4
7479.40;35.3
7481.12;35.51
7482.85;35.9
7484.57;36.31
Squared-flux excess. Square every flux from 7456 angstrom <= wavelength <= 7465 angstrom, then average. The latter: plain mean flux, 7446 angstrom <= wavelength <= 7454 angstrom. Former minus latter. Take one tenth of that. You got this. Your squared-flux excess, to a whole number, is 141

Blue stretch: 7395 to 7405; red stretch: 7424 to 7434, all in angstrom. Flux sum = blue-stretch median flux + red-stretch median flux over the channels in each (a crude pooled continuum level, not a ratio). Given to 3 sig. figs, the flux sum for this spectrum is 70.9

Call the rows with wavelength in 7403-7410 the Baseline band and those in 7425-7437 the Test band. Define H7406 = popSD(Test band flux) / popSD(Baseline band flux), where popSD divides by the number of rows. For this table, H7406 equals 6.3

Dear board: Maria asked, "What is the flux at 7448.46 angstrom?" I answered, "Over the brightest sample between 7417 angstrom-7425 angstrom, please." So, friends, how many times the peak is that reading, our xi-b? 1.05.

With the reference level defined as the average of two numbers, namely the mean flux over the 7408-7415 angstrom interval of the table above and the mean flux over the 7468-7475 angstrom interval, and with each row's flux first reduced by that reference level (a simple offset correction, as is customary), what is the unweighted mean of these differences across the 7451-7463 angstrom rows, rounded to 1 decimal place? 0.6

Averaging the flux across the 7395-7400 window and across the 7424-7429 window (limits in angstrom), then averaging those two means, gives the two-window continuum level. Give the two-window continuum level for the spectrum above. 34.9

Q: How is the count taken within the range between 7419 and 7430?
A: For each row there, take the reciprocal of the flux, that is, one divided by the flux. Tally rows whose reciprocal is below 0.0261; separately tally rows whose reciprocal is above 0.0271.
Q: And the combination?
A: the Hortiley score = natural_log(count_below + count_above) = 1.95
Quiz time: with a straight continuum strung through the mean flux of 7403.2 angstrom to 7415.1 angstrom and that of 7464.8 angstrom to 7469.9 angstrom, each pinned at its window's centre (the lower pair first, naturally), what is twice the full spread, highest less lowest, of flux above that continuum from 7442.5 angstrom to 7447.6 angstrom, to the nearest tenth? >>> 1.9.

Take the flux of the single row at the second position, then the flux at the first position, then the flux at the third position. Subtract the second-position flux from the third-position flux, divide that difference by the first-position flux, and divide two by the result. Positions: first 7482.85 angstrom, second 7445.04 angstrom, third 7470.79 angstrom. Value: -61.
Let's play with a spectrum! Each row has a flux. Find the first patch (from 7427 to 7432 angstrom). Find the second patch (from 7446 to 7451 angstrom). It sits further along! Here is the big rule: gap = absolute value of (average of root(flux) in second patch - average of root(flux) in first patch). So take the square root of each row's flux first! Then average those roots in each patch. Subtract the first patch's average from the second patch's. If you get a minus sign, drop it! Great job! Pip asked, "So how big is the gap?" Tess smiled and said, 0.20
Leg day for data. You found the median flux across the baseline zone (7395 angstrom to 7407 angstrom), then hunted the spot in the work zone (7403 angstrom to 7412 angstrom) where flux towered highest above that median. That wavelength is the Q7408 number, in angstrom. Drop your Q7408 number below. 7407.42 angstrom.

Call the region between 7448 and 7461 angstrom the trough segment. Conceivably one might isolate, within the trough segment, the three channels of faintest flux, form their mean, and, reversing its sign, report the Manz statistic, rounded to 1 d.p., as -37.6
